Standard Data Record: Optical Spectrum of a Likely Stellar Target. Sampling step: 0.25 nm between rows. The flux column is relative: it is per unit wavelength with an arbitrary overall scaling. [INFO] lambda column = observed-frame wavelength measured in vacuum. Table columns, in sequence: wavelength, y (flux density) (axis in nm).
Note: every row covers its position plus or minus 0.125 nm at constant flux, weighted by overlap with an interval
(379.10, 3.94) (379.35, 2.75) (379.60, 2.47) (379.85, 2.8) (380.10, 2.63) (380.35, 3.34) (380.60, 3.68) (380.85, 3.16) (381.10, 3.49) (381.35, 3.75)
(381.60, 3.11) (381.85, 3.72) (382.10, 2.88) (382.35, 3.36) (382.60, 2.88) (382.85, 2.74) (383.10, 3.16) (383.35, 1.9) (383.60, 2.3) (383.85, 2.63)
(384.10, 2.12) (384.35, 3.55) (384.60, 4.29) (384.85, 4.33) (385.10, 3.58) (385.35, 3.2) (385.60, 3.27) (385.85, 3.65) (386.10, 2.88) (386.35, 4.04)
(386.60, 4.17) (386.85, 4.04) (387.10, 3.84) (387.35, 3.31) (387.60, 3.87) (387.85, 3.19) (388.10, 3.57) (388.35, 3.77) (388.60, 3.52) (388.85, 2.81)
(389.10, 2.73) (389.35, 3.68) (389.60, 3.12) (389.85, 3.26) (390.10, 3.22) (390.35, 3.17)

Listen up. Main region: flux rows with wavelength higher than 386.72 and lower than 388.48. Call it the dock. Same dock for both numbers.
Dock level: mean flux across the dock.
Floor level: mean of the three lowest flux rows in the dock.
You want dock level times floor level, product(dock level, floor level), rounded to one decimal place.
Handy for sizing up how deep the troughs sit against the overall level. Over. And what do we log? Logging 12.3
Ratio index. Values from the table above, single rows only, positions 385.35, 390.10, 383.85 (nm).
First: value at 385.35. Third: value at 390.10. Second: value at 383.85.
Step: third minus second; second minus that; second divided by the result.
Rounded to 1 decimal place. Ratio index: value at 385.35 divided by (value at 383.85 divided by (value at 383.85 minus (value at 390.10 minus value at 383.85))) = 2.5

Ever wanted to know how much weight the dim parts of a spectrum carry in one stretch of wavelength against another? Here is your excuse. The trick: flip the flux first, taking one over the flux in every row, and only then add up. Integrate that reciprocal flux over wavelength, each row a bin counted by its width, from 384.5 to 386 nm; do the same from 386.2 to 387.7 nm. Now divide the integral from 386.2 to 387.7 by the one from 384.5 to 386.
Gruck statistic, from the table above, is 0.95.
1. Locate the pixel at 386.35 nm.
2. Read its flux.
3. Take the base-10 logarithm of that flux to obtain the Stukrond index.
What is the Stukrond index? 0.61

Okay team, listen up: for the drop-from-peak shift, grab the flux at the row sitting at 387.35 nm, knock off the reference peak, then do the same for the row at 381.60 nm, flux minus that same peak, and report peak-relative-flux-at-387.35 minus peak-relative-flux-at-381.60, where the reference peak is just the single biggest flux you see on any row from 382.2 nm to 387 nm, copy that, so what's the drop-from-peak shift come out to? 0.2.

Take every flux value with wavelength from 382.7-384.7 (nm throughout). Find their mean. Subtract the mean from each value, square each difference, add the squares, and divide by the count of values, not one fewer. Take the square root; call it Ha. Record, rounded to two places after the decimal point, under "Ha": 0.75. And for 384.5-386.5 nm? 0.50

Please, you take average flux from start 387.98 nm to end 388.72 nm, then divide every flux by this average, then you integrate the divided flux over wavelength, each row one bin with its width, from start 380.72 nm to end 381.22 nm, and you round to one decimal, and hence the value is 0.5 nm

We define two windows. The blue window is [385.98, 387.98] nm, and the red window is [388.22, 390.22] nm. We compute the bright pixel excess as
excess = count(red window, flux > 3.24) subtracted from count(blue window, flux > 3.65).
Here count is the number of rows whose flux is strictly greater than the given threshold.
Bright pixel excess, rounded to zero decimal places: 1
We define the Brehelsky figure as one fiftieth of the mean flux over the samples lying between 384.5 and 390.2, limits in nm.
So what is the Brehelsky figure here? 0.071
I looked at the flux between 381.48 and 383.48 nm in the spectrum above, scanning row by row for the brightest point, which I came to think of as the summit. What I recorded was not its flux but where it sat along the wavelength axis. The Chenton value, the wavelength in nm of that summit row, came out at 381.85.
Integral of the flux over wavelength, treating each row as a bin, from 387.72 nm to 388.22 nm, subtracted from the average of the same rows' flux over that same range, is 1.7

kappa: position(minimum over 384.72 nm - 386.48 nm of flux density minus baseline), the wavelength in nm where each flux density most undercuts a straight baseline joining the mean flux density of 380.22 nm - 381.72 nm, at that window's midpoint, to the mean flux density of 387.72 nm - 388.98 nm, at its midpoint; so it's 386.10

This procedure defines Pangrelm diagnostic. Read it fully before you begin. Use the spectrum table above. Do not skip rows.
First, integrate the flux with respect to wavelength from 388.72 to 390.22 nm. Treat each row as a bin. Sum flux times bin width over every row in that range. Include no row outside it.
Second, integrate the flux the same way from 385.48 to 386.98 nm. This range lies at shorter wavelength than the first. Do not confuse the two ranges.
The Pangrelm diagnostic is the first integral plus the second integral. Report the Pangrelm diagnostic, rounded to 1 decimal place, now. 10.2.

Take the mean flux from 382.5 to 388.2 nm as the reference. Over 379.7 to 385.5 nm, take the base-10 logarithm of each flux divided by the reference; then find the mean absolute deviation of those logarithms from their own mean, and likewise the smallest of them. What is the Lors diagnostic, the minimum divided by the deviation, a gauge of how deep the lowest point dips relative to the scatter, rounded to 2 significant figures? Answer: -3.5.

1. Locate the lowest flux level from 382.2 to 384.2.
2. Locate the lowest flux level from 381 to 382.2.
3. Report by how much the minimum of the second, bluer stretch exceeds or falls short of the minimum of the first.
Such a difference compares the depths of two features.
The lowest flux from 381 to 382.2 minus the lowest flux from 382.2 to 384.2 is 1.0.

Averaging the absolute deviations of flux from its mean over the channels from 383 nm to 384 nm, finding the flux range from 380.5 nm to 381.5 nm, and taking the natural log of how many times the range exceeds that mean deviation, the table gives 0.39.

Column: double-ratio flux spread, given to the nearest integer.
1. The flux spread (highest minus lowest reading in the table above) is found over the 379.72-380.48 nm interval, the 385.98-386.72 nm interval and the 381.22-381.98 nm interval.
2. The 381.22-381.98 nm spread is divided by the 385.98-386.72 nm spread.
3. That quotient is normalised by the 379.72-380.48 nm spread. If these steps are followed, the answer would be 1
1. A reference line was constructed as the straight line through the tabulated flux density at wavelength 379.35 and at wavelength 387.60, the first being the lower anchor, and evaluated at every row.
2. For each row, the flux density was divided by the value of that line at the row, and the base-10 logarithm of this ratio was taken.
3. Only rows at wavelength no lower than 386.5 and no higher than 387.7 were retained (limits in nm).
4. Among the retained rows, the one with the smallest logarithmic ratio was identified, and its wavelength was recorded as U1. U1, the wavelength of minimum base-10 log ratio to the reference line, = 387.35 nm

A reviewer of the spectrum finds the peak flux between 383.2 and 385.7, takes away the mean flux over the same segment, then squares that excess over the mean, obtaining 1.47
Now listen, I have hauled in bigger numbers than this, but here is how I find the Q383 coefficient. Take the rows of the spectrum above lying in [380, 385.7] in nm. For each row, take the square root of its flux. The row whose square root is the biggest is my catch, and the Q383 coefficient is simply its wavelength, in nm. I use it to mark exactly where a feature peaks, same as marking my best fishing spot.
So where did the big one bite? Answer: 384.85 nm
